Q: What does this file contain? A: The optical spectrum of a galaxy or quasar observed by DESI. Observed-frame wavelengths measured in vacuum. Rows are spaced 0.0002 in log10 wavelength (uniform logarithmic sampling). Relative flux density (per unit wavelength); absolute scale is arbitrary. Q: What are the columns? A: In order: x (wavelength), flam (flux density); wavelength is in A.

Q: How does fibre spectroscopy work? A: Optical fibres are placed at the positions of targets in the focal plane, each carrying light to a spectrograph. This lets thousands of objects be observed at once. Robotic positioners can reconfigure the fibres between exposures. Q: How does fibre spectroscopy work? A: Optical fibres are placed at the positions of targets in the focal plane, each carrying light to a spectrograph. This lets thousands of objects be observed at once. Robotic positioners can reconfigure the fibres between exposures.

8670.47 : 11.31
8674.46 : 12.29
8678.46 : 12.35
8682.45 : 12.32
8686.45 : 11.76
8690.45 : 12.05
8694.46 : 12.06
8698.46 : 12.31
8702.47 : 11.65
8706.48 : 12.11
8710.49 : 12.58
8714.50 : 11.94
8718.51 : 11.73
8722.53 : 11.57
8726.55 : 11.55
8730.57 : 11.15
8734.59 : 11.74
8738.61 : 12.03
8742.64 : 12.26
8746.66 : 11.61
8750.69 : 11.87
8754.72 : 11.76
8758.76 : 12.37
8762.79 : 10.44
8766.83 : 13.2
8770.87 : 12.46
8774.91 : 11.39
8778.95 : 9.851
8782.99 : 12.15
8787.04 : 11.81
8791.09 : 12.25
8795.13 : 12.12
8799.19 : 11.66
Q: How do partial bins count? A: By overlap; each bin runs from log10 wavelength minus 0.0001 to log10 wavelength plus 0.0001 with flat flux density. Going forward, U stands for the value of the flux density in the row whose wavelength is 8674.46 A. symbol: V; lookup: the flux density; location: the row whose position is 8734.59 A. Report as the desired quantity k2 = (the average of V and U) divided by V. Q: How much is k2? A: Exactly 1.02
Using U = 12.29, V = 11.74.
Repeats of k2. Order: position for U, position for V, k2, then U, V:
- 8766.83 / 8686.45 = 1.06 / 13.2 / 11.76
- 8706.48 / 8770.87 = 0.99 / 12.11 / 12.46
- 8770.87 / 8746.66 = 1.04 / 12.46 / 11.61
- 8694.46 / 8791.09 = 0.99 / 12.06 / 12.25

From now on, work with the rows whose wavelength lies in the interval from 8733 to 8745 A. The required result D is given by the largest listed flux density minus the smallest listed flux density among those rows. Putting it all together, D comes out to 0.5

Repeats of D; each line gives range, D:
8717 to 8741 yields 0.9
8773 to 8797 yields 2.4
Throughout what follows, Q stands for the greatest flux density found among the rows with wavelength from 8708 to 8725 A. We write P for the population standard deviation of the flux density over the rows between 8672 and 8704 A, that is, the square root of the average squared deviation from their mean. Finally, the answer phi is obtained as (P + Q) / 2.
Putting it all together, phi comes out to 6.4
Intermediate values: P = 0.25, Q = 12.58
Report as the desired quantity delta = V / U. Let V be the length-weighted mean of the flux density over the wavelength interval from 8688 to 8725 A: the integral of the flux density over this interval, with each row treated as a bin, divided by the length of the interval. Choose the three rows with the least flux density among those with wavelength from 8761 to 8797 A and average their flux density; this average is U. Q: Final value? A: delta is 1.14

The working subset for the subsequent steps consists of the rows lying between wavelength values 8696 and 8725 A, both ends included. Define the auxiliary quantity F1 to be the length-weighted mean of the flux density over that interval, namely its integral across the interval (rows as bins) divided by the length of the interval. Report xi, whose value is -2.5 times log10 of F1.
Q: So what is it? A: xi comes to -2.70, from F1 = 12.0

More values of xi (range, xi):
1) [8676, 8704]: -2.71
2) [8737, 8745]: -2.71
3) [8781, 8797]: -2.71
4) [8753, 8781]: -2.66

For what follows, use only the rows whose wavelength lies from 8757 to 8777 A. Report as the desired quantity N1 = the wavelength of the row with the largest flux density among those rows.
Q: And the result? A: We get 8766.83 A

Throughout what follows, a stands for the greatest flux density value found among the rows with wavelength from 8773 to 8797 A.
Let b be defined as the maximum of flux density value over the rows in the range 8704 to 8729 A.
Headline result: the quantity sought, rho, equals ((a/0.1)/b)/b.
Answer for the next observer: 0.774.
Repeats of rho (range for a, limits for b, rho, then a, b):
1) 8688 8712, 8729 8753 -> 0.837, 12.58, 12.26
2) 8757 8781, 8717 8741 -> 0.912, 13.2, 12.03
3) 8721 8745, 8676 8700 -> 0.804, 12.26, 12.35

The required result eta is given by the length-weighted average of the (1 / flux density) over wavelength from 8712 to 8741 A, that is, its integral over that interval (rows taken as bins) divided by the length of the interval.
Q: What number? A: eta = 0.0856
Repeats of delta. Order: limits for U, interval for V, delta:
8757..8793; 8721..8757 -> 1.11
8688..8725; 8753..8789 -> 1.01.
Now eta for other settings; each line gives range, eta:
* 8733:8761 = 0.0838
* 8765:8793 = 0.0849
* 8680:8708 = 0.0831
